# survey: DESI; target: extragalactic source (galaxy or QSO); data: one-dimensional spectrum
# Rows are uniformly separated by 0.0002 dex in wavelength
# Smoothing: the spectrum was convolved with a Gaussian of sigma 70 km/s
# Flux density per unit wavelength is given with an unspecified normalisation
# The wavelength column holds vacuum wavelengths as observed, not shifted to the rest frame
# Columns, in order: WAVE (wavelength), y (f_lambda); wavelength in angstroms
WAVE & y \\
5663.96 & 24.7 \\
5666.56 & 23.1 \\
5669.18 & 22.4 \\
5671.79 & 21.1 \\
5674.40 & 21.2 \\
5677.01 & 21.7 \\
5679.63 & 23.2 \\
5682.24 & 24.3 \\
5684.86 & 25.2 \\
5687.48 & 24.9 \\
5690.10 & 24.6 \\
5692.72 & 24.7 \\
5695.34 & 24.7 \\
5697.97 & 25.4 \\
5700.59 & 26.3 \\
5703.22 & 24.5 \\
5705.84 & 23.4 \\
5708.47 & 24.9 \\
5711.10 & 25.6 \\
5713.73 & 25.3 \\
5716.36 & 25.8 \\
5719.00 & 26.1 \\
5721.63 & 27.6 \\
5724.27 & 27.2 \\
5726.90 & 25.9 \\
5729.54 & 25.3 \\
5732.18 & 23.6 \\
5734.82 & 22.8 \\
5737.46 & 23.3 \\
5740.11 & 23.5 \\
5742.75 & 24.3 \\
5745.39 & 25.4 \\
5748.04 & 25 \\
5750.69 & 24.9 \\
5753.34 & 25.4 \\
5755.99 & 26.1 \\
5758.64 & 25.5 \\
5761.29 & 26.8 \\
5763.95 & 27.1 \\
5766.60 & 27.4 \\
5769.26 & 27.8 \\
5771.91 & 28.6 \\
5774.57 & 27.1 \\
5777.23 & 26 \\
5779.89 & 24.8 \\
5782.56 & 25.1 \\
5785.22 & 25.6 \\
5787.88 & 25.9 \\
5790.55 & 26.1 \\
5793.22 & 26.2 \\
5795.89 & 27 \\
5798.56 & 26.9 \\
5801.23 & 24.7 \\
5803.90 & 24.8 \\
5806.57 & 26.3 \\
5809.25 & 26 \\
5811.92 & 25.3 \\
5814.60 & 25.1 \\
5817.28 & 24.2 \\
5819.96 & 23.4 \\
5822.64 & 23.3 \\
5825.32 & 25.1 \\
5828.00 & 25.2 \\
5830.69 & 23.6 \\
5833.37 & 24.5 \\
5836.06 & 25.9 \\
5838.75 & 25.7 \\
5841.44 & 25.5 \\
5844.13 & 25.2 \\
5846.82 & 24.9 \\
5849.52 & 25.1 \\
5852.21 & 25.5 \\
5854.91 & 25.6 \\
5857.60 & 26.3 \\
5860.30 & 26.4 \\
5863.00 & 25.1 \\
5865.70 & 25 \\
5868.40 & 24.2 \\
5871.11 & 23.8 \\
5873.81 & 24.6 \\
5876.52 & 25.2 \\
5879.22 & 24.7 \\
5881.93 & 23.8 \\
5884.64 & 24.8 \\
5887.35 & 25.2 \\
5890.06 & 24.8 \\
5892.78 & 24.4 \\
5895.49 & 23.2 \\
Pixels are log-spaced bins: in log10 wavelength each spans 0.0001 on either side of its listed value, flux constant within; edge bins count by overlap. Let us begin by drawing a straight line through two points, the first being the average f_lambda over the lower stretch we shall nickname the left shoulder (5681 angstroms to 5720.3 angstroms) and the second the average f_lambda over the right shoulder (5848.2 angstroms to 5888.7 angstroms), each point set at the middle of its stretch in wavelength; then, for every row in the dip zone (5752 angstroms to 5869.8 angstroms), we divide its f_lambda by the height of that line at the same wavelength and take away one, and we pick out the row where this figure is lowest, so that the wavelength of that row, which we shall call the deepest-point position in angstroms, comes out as 5822.64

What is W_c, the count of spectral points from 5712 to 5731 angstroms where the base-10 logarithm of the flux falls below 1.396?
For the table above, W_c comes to 0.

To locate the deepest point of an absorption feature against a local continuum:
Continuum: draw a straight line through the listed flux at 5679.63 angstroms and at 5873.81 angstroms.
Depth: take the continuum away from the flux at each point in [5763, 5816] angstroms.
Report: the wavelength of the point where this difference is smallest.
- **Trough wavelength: 5801.23 angstroms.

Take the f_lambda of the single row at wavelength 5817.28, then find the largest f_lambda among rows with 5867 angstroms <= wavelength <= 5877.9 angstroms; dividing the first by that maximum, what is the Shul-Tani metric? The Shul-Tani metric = 0.96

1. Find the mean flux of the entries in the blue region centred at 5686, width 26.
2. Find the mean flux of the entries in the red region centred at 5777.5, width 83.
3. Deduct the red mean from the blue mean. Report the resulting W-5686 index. -1.8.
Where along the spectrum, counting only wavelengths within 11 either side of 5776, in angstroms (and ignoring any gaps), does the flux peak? 5771.91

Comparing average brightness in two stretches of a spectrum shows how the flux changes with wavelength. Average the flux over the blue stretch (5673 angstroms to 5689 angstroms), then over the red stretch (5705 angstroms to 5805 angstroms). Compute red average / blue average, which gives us 1.10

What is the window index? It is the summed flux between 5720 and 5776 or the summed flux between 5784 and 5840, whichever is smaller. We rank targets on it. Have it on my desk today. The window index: 531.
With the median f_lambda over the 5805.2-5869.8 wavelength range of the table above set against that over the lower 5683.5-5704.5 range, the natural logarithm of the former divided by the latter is 0.014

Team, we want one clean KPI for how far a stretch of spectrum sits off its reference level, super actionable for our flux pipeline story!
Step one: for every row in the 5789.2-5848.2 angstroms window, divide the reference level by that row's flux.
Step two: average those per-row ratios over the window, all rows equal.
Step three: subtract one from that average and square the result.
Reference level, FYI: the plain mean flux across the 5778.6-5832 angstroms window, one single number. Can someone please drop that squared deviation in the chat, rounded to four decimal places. 0.0000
